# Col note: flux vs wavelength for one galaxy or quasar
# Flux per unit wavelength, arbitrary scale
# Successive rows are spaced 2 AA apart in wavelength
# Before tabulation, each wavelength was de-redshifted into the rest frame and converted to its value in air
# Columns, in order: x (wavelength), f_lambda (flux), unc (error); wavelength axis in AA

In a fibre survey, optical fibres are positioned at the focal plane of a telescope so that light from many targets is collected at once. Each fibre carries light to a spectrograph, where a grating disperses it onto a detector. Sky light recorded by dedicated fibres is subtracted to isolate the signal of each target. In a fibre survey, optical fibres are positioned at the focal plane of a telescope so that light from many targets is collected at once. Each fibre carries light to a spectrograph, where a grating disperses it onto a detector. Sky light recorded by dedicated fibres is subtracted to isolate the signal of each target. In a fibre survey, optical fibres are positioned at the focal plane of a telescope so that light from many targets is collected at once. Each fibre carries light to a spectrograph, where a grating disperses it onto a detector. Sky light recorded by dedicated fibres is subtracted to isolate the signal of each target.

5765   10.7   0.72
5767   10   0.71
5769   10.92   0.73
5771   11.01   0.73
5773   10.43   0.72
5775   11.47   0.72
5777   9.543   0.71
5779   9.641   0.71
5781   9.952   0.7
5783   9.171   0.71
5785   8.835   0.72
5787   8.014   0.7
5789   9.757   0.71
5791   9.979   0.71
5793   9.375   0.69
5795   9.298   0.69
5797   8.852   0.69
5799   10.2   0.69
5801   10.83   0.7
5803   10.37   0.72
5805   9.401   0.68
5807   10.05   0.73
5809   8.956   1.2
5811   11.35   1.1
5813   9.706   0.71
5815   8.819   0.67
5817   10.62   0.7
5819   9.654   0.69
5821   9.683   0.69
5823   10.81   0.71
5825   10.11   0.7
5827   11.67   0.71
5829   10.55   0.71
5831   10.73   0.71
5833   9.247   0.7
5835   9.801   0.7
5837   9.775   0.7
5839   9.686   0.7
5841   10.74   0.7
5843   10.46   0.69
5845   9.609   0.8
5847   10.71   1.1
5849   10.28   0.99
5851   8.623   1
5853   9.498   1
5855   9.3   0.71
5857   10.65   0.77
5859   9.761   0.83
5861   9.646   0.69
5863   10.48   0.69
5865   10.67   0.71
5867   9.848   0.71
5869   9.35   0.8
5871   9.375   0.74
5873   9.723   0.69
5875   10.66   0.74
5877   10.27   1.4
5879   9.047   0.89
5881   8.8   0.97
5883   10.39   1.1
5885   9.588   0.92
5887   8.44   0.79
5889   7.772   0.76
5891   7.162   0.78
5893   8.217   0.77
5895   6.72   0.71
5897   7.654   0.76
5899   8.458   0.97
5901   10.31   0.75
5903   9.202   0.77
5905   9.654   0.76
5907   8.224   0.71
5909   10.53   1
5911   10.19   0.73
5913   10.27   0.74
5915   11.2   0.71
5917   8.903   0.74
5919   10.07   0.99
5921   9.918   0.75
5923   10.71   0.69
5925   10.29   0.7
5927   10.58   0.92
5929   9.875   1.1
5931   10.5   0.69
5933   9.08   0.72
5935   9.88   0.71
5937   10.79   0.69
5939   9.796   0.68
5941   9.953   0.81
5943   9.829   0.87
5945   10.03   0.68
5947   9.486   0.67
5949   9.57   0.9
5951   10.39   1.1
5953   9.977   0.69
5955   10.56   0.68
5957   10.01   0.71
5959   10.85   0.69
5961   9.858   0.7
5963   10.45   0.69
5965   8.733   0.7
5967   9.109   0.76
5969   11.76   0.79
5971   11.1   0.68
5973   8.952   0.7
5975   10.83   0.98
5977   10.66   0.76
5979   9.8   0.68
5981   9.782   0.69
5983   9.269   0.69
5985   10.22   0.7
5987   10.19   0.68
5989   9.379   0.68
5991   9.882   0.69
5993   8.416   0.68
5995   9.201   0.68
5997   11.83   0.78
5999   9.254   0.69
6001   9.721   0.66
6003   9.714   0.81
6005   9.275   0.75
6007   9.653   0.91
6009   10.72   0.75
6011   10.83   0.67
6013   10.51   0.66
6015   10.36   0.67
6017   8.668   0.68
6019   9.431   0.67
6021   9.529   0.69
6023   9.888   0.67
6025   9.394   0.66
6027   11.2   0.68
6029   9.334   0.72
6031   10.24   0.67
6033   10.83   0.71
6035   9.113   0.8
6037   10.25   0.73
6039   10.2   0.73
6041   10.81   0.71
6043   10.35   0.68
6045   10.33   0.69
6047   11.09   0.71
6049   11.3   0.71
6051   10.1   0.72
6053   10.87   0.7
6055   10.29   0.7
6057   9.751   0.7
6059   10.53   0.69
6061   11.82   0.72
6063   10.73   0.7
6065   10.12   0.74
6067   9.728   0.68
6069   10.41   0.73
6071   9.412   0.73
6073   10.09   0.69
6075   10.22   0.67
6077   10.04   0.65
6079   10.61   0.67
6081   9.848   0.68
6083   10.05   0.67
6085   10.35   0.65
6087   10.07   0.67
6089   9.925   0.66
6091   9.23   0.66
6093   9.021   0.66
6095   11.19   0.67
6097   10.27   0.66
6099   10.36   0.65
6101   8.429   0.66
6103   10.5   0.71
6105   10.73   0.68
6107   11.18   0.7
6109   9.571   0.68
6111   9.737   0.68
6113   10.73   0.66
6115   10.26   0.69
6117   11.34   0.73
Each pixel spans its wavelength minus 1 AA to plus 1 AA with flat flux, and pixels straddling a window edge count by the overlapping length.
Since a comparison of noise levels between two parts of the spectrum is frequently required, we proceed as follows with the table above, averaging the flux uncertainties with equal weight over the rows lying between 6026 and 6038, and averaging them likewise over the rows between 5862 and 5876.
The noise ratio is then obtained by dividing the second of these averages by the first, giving 1.01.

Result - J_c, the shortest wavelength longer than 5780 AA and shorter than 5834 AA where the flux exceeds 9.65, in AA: 5781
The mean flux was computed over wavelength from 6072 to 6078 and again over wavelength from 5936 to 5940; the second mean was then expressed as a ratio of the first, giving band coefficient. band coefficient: 1.02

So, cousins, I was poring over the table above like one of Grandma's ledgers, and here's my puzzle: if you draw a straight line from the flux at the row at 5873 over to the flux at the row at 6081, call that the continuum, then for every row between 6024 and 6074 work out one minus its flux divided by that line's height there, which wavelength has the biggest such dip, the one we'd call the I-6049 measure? 6035 AA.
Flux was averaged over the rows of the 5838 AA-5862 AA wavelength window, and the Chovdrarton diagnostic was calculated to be 9.9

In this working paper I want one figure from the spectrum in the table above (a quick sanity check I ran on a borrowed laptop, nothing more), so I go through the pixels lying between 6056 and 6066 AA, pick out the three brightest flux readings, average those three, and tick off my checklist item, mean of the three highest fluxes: 11.0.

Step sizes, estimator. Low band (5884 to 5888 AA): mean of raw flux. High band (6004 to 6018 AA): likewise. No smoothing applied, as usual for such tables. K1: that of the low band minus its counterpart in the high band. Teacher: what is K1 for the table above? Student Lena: -1.0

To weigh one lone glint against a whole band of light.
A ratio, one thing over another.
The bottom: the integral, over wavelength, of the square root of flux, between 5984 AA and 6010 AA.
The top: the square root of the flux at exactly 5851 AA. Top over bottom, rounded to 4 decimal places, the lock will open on 0.0361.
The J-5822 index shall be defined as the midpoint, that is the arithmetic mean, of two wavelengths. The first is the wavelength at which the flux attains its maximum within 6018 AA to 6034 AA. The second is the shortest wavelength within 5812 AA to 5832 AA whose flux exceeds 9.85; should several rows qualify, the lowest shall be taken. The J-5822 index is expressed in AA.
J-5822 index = 5922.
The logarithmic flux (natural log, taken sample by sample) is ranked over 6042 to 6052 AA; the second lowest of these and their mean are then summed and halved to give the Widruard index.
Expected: 2.35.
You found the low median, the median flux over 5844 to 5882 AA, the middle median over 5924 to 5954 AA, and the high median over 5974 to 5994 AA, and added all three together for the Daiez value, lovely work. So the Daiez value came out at 29.5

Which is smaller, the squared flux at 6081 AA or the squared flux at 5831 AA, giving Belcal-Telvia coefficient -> 97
